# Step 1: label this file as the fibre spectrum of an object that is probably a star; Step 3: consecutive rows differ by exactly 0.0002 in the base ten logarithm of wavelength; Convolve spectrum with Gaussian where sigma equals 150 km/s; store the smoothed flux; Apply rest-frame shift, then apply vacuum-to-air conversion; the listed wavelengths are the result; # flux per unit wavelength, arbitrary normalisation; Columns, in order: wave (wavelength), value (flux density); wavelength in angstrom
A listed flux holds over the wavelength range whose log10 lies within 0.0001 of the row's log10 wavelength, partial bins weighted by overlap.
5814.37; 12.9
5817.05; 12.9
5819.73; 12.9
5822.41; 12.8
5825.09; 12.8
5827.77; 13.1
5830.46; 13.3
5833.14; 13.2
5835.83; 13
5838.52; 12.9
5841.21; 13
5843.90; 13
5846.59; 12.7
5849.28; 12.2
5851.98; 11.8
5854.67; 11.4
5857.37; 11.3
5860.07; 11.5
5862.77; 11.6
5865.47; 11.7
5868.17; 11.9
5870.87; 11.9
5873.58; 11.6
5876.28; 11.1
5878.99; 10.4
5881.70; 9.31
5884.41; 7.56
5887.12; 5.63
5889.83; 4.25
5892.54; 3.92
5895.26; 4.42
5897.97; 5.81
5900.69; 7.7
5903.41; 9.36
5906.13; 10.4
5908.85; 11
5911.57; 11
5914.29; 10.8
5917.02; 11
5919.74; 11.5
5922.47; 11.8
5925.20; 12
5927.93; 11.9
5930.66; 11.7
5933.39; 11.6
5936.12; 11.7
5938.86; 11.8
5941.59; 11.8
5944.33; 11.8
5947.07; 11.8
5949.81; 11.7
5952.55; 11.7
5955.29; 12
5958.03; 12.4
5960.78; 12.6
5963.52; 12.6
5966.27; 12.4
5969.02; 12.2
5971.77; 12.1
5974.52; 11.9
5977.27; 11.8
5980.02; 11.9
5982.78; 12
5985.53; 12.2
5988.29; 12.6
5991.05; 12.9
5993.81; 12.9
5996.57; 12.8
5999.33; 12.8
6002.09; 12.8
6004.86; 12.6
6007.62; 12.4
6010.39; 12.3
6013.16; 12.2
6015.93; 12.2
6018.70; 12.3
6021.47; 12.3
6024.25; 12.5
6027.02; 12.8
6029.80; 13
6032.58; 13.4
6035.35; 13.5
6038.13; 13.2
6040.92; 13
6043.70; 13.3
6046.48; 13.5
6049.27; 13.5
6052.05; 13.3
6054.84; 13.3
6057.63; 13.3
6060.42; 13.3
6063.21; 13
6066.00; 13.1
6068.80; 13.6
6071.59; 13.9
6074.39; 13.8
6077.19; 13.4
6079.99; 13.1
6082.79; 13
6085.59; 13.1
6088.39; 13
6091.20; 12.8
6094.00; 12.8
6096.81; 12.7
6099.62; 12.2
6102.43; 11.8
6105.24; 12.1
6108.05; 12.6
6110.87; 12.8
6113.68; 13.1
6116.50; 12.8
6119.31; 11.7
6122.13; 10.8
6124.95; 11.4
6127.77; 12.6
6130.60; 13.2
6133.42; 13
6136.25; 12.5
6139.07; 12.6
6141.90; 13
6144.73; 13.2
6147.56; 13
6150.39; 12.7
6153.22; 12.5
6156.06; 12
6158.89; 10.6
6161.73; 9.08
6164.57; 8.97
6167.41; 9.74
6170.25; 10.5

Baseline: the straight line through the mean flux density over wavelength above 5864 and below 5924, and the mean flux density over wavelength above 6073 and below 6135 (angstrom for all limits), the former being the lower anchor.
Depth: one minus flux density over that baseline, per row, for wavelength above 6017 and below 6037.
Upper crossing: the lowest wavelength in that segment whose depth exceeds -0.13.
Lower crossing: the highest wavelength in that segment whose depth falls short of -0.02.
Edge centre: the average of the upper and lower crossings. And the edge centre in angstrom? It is 6027.0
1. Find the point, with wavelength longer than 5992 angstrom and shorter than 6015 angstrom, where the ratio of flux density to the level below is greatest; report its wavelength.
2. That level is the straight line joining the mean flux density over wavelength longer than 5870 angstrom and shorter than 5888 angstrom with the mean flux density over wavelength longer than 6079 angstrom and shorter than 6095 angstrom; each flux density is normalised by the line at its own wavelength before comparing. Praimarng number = 5993.81 angstrom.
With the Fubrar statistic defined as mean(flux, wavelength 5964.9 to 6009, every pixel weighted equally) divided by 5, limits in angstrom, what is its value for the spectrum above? 2.48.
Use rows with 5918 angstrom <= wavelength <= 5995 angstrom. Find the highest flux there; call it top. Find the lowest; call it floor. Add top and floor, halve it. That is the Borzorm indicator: 12.2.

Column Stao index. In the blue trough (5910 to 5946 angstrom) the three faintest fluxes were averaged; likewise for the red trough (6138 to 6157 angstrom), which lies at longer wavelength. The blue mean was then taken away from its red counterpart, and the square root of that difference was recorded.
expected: 1.2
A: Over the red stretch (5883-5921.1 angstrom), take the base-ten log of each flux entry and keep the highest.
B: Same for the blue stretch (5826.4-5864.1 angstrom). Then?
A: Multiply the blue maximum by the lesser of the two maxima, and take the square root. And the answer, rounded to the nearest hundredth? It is 1.09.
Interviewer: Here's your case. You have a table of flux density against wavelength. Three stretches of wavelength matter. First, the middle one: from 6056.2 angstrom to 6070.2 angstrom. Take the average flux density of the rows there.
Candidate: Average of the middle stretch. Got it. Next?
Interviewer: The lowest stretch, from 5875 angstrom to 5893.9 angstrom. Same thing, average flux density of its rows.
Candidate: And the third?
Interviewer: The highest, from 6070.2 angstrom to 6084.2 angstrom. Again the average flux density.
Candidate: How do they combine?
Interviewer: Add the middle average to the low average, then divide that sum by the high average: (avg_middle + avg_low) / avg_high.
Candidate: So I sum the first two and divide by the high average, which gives 1.54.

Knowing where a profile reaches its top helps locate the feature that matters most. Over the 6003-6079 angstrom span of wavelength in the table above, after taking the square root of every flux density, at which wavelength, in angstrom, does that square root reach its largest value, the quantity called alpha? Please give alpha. 6071.59 angstrom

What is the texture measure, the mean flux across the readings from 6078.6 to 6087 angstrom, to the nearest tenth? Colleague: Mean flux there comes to 13.1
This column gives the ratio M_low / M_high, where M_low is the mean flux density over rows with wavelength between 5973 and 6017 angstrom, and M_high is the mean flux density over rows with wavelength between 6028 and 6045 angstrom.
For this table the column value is 0.94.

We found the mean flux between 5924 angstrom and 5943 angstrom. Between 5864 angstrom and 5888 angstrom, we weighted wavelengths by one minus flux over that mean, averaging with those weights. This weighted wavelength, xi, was 5884.2 angstrom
